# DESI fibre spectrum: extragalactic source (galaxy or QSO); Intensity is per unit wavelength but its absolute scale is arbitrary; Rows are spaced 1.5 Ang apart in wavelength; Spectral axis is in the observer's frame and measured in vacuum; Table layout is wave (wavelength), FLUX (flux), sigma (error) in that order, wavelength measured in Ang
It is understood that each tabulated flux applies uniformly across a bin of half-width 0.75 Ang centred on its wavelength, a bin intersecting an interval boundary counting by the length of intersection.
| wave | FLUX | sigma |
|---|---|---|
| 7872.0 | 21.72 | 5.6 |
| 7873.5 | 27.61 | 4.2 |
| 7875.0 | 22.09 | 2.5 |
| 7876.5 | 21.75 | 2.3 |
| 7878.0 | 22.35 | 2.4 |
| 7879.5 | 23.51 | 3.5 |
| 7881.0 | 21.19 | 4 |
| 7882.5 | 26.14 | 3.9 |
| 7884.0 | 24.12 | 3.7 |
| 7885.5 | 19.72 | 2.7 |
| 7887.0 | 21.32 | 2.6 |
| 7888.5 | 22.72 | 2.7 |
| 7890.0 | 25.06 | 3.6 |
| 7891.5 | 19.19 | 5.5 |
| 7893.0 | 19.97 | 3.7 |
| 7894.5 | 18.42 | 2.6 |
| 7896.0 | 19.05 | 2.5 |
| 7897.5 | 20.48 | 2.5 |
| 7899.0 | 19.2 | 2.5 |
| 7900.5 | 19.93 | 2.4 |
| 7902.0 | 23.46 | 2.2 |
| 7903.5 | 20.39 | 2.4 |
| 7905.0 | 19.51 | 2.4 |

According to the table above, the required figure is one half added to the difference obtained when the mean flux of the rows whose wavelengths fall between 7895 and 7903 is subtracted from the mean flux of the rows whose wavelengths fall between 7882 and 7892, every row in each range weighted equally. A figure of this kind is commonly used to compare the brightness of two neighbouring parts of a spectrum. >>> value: 2.7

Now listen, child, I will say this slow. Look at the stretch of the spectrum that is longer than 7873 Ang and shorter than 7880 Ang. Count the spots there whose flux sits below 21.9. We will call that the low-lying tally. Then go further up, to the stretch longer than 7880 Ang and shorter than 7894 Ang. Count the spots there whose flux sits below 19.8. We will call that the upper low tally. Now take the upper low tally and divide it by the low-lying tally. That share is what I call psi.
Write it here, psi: 2.0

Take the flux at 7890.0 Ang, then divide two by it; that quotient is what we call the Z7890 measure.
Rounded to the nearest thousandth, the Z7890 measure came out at 0.080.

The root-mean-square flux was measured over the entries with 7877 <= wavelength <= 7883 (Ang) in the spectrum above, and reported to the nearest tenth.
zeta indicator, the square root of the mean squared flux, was 23.4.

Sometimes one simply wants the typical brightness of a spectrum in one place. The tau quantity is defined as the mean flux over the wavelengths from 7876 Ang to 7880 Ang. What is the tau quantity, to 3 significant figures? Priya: 22.5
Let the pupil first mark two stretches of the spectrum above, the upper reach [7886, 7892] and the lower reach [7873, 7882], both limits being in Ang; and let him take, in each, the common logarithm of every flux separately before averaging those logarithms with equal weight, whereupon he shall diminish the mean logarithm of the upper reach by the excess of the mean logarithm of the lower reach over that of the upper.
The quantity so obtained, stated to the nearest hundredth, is 1.32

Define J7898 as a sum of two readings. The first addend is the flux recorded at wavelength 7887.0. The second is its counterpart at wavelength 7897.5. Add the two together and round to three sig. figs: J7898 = 41.8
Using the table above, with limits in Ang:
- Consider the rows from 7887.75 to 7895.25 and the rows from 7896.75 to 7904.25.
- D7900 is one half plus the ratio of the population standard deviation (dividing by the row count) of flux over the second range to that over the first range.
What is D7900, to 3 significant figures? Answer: 1.09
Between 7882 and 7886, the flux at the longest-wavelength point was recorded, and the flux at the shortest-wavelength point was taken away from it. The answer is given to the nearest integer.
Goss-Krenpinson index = -6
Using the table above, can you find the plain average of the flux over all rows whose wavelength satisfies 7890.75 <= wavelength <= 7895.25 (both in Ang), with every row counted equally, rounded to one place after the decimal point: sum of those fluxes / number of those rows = 19.2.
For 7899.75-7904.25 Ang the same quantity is 21.3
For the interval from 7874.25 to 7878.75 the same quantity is 22.1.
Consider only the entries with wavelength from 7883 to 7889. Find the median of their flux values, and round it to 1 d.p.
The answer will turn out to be 22.0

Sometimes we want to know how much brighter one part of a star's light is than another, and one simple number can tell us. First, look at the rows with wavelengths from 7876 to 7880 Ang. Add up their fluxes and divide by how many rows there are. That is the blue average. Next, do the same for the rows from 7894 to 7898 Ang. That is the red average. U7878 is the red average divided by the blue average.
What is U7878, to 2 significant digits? 0.86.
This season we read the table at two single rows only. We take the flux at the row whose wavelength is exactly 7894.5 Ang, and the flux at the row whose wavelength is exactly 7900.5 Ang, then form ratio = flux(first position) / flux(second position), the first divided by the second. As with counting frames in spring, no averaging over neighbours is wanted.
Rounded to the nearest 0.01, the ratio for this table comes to 0.92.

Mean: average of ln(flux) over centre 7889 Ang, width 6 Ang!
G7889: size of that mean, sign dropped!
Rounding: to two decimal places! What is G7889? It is 3.09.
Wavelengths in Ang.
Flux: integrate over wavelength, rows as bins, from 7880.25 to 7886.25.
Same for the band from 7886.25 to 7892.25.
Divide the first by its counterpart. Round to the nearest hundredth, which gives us 1.03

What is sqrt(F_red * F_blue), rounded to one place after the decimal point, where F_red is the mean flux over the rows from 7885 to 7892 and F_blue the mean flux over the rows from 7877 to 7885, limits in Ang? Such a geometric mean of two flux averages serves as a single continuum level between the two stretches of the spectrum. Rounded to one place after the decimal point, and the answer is 22.5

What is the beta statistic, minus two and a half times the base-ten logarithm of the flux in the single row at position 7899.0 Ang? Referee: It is -3.21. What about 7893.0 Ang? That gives -3.25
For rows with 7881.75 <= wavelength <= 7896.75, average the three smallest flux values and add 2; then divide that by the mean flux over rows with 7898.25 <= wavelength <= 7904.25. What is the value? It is 1.01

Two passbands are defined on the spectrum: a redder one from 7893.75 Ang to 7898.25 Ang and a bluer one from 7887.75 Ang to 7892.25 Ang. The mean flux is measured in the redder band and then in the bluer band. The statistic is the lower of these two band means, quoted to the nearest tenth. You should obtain 19.3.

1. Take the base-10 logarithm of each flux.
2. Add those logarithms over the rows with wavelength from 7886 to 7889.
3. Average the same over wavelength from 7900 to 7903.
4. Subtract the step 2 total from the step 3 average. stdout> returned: -1.35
